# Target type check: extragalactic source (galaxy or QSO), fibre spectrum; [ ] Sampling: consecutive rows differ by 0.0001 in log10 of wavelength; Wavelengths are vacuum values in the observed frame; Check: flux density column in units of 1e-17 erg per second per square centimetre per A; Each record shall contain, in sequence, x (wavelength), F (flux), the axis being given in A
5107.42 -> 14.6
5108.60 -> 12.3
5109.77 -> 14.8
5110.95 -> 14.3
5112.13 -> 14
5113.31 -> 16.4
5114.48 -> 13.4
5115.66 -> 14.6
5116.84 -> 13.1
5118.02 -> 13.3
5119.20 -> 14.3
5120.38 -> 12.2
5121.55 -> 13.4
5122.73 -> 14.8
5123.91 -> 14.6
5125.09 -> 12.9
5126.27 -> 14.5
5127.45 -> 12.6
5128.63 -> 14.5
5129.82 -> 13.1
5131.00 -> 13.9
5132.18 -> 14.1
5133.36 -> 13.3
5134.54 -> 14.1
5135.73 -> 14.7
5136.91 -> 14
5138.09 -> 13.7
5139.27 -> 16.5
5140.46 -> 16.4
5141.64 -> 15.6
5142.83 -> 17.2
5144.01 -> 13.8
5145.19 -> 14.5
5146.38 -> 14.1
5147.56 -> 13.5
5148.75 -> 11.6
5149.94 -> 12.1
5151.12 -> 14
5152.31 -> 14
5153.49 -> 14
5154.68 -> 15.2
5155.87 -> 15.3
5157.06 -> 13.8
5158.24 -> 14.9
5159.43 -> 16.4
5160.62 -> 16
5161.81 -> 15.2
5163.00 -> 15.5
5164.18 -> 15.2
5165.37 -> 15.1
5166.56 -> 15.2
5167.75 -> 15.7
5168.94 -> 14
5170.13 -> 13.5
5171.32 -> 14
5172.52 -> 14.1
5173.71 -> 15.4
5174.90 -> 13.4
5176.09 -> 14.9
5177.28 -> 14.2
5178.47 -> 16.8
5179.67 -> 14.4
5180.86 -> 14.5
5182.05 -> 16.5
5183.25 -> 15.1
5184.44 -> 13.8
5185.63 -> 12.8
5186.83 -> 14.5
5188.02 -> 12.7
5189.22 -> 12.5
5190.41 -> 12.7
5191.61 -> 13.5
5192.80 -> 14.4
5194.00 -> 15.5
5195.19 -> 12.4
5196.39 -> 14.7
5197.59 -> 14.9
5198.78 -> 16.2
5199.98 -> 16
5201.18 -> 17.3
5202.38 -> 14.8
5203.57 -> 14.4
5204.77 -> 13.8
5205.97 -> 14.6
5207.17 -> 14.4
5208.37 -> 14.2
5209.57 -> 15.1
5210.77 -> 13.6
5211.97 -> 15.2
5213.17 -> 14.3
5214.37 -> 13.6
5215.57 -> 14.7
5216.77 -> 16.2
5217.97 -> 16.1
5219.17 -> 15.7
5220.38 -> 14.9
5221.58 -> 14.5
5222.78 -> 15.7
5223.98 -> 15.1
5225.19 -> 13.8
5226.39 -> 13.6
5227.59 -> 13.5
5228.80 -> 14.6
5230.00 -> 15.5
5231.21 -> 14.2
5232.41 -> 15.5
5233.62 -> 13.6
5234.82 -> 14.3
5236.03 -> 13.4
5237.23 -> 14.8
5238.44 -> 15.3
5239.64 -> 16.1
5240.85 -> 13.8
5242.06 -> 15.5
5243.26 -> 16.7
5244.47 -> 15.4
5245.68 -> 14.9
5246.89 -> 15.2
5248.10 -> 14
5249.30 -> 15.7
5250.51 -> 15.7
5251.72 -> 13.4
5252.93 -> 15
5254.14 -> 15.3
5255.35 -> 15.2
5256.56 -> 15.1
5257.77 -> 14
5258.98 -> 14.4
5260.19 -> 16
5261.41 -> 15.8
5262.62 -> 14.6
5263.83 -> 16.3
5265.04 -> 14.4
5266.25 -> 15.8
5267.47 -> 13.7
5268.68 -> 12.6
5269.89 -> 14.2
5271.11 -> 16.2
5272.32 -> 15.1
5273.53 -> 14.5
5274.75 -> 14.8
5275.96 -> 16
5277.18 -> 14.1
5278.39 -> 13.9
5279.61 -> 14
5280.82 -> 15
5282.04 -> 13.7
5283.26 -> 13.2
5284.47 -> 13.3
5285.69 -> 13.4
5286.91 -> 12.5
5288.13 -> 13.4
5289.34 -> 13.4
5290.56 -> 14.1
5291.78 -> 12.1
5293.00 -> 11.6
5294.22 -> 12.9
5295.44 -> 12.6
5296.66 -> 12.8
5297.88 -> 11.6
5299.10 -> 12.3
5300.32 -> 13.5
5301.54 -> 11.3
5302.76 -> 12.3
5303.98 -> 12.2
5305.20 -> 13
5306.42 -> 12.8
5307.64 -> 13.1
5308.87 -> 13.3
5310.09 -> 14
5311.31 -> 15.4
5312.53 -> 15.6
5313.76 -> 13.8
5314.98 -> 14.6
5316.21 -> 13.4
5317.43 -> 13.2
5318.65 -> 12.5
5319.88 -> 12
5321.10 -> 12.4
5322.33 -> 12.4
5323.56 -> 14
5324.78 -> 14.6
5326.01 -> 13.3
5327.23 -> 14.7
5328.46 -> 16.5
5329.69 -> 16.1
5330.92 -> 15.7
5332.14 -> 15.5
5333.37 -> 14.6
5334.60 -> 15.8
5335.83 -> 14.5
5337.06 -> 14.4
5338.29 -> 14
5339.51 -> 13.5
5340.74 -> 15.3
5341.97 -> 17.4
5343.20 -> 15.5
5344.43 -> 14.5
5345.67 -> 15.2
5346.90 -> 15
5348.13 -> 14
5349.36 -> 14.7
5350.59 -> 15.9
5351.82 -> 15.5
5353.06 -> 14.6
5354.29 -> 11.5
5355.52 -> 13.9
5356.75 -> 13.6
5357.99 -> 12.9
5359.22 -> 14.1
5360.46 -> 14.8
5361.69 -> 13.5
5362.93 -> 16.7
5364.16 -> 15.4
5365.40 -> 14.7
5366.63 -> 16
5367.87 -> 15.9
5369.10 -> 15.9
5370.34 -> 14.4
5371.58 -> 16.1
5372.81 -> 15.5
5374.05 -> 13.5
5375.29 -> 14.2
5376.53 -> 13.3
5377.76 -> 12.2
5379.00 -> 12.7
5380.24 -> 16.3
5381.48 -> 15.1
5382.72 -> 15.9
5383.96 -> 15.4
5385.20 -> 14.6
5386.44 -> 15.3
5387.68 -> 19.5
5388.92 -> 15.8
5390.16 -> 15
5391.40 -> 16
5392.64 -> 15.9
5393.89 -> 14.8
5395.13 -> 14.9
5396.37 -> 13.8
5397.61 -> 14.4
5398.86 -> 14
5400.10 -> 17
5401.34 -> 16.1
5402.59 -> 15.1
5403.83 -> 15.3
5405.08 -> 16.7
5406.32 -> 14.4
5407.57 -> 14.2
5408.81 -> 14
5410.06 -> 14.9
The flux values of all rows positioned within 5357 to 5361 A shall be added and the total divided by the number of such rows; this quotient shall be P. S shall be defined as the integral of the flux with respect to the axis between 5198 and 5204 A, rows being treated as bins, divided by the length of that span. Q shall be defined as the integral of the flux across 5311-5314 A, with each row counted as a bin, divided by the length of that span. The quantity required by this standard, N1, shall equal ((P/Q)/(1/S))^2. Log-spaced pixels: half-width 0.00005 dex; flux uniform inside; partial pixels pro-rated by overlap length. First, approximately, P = 13.9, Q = 15.0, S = 15.8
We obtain 214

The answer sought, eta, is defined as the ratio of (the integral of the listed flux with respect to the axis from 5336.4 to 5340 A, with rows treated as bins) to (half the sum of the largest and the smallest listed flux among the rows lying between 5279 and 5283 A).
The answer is 3.52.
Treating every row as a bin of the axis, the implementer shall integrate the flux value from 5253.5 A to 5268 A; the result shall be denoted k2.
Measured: 218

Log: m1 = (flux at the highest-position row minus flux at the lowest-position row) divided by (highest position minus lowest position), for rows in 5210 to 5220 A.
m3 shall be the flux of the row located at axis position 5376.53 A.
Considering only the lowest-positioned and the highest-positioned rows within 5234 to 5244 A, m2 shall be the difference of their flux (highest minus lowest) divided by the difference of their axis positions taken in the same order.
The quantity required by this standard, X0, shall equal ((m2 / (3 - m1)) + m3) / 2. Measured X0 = 6.70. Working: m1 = 0.25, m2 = 0.28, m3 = 13.3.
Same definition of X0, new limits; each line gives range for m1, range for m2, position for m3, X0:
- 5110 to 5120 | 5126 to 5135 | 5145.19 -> 7.24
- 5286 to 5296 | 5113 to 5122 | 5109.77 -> 7.34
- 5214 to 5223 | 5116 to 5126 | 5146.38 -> 7.05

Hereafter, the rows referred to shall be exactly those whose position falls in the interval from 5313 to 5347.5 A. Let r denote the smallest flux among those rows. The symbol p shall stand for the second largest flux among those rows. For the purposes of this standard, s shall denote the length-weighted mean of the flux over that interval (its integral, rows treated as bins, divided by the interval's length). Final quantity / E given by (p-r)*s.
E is 65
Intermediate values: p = 16.5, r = 12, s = 14.4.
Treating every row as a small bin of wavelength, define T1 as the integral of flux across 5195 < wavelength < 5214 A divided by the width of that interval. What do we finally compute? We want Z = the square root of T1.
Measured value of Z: 3.84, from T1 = 14.8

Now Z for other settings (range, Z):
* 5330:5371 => 3.85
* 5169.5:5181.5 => 3.81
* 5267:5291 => 3.75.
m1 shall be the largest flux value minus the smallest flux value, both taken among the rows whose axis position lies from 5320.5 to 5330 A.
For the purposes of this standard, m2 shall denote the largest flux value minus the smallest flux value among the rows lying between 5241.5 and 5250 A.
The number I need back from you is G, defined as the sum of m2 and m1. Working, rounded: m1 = 4.1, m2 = 2.7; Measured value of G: 6.8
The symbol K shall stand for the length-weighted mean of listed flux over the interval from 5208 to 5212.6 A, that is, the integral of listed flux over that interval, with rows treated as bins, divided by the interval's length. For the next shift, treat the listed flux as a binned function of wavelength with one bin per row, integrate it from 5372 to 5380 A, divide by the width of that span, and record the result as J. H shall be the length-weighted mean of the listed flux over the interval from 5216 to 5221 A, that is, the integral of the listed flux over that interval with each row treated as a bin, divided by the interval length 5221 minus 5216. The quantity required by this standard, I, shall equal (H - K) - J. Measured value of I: -12.6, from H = 15.7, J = 13.8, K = 14.5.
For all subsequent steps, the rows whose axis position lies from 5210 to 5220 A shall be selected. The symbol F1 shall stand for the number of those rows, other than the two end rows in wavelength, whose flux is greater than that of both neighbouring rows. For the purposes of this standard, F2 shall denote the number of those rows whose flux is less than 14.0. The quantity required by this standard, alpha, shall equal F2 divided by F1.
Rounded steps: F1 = 2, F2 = 2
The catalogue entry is 1.0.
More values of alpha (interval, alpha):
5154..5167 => 0.3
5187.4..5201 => 2.5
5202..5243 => 1.0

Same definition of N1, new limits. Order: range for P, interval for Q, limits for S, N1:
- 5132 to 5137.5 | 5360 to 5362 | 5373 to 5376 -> 192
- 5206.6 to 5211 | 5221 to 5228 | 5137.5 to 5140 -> 227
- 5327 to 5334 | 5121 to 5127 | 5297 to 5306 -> 187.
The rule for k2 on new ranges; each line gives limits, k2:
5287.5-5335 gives 643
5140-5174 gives 498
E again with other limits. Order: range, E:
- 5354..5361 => 35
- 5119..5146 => 61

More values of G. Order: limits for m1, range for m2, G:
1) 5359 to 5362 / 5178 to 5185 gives 4.3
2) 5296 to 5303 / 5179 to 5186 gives 5.9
